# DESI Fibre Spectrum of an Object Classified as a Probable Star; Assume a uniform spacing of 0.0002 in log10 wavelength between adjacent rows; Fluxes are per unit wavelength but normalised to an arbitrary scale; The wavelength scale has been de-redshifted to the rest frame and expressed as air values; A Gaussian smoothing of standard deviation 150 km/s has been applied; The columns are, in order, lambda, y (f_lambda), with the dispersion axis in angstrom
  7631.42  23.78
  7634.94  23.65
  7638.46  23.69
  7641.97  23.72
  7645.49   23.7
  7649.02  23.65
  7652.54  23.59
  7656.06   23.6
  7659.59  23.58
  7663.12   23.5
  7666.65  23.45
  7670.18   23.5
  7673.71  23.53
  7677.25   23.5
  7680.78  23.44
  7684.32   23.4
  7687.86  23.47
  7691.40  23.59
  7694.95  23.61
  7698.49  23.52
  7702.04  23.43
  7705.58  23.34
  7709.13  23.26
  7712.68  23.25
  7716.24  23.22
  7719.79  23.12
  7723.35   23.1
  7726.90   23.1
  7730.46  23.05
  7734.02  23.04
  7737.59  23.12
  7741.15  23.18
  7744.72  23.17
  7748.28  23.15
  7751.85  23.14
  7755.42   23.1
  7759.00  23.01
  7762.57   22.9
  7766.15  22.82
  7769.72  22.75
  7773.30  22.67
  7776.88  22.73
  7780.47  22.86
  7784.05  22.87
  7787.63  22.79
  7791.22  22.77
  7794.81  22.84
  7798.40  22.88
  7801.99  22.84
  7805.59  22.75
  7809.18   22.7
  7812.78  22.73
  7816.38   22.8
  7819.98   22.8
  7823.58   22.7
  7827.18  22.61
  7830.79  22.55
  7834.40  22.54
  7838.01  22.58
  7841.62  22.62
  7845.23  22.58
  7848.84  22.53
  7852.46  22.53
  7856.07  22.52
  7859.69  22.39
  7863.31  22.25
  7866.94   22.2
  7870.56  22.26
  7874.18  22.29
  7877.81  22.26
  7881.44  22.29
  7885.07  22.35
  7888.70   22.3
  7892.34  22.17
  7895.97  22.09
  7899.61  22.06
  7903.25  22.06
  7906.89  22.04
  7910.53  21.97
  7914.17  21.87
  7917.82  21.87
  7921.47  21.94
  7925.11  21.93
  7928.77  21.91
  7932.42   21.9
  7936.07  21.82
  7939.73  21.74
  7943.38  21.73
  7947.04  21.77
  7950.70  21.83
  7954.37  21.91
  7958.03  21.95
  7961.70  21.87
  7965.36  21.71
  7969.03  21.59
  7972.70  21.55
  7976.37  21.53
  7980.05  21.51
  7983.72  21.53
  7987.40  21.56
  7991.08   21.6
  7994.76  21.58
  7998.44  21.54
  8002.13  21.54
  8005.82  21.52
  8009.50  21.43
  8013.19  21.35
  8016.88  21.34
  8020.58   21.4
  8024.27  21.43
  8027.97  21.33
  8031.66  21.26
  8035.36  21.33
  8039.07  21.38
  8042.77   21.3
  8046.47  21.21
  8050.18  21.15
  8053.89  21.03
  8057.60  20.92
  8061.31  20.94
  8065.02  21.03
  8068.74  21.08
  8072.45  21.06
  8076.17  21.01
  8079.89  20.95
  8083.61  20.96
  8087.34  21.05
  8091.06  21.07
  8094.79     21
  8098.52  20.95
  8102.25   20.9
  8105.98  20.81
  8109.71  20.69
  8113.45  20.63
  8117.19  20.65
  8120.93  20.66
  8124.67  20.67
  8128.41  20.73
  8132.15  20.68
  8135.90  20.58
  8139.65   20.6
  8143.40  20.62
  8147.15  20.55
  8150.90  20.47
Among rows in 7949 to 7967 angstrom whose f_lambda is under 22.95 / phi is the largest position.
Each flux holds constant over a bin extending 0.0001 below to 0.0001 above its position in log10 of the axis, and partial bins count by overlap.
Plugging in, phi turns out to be 7965.36 angstrom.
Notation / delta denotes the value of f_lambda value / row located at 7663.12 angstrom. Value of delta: 23.5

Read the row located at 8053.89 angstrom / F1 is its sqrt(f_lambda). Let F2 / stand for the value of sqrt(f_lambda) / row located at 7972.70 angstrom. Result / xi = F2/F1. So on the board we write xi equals 1.01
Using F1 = 4.59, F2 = 4.64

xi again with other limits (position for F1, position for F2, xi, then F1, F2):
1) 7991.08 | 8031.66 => 0.99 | 4.65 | 4.61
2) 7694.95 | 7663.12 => 1.00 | 4.86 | 4.85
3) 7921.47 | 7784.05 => 1.02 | 4.68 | 4.78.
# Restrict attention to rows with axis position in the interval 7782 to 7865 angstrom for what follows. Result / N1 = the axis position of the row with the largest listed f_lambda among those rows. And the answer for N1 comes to 7798.40 angstrom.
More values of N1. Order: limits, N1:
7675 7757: 7694.95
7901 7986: 7903.25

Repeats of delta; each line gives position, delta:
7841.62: 22.62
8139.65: 20.6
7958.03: 21.95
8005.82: 21.52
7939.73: 21.74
